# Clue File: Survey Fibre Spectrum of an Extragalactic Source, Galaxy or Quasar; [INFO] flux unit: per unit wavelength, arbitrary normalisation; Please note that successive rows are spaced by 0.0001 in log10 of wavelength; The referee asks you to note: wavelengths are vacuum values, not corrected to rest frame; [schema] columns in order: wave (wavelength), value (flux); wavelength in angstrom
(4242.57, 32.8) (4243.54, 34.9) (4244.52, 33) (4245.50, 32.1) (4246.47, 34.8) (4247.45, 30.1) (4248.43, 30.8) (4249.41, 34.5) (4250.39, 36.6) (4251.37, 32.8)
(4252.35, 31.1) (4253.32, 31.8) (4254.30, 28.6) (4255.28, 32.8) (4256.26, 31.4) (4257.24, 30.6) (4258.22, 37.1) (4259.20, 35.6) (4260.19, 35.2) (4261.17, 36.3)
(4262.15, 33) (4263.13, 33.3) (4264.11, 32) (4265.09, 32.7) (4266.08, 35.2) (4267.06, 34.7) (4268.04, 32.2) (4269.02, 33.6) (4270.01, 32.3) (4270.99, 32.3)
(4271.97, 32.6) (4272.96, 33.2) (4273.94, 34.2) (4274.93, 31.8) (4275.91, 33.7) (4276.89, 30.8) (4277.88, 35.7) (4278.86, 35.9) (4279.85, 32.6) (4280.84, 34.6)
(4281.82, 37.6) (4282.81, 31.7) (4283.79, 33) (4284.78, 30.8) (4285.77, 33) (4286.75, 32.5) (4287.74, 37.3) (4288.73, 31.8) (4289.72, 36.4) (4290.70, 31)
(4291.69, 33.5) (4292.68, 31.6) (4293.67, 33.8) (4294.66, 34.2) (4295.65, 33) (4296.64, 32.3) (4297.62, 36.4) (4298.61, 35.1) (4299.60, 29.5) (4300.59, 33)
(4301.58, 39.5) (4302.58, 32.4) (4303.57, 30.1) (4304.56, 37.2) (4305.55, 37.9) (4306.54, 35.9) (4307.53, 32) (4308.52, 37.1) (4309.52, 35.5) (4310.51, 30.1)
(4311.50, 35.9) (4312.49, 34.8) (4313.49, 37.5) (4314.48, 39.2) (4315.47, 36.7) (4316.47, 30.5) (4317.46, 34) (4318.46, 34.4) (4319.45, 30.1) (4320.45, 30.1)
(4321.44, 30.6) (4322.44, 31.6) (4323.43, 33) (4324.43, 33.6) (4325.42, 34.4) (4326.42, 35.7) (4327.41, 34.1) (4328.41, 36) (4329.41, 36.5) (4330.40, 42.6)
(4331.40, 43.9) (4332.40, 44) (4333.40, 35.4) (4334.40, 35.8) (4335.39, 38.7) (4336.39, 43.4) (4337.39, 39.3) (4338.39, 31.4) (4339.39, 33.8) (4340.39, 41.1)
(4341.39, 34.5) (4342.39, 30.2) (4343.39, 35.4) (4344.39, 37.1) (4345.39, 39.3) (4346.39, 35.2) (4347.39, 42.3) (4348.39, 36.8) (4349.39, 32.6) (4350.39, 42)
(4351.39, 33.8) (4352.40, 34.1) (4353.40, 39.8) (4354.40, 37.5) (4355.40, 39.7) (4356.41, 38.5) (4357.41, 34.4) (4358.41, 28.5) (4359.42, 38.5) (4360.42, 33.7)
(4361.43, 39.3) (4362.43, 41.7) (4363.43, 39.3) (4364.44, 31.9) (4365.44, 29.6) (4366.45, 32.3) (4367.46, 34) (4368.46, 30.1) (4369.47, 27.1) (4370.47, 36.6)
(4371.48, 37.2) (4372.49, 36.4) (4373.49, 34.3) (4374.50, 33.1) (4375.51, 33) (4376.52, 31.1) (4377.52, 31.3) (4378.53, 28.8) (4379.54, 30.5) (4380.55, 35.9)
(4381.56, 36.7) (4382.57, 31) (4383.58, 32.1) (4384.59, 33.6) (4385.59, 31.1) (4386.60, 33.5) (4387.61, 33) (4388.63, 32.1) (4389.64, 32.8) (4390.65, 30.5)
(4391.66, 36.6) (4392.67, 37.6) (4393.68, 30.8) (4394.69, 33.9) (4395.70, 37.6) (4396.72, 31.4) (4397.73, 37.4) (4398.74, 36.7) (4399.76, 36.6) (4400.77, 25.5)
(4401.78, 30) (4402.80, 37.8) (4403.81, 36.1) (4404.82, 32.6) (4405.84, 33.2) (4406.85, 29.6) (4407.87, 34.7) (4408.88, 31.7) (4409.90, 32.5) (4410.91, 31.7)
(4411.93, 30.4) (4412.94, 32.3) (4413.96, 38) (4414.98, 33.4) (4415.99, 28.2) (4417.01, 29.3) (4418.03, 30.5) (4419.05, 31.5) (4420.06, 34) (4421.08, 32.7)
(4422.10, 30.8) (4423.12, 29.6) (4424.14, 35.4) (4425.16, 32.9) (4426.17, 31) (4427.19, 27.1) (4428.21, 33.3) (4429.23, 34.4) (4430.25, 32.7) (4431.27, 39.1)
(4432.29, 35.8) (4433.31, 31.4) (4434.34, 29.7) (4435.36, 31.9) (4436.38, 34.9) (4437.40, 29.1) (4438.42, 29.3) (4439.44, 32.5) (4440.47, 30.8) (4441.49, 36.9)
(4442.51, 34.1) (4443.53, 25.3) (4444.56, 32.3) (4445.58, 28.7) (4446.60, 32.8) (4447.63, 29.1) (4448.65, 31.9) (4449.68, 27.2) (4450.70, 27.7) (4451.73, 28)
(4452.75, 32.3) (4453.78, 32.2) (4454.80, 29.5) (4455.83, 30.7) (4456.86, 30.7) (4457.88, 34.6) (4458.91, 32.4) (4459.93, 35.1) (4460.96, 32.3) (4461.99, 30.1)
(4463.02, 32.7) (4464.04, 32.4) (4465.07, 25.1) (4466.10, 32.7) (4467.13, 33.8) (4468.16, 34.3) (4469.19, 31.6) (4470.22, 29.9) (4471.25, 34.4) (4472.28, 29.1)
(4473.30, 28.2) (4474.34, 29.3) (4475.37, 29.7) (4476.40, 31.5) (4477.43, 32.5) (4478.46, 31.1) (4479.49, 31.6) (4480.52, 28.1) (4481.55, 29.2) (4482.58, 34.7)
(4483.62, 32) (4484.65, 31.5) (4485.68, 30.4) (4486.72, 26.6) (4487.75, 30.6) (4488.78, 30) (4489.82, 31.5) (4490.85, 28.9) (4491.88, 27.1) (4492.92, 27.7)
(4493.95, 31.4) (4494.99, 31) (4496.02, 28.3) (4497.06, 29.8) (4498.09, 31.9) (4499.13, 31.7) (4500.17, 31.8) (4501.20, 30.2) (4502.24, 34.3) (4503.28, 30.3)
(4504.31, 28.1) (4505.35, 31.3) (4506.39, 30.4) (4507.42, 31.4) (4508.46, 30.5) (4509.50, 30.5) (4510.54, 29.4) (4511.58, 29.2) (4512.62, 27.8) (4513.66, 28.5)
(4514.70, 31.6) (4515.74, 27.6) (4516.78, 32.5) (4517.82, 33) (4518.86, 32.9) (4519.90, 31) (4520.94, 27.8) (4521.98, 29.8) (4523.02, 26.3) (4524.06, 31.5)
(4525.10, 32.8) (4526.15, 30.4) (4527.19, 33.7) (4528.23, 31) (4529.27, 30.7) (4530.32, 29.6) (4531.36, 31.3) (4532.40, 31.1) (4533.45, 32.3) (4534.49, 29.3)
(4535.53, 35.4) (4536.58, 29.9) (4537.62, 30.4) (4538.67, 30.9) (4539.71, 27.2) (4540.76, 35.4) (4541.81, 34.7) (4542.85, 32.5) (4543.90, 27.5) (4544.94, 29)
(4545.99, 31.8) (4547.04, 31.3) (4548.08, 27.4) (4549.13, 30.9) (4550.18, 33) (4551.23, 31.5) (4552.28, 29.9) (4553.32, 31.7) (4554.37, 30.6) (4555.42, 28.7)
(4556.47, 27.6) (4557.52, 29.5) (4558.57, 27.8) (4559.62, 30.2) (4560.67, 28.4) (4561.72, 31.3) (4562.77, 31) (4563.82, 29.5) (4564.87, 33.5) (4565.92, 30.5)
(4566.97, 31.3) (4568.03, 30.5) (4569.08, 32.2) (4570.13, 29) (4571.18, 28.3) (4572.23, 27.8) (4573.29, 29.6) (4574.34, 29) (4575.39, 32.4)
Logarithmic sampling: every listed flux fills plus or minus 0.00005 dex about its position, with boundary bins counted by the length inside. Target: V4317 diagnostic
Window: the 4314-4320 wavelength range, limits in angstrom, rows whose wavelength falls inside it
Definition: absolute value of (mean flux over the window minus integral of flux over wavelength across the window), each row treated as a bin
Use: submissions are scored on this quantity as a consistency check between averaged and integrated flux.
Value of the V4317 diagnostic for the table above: 170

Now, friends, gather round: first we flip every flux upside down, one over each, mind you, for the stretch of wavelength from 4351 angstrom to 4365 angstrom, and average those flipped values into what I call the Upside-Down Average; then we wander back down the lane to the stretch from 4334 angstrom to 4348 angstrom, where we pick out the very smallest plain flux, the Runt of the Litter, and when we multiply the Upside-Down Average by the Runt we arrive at 0.84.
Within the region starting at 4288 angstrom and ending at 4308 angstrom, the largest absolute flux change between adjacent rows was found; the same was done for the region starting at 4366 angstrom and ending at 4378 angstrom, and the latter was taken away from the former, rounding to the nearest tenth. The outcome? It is -2.4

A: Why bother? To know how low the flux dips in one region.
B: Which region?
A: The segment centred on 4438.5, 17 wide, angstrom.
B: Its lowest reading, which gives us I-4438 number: 25.3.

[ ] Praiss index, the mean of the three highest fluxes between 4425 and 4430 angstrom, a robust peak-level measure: 33.5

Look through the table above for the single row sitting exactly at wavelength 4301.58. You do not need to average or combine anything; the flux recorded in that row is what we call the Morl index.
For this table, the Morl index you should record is 39.5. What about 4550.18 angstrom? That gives 33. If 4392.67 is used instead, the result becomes 37.6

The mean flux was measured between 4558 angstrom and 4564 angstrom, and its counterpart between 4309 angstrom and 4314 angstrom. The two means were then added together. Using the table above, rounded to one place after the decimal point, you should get 64.5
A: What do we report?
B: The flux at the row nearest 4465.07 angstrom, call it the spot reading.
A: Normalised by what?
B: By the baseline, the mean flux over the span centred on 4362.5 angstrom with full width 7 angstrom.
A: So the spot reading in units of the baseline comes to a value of 0.69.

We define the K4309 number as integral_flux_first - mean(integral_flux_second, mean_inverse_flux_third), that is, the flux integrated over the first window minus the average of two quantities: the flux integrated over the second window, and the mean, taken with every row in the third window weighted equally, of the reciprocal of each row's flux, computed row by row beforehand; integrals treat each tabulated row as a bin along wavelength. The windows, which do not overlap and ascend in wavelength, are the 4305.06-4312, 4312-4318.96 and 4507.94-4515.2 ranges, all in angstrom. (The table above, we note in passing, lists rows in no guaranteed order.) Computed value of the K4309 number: 120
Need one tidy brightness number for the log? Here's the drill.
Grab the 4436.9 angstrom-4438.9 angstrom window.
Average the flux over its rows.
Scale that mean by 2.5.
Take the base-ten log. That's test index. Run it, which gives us 1.86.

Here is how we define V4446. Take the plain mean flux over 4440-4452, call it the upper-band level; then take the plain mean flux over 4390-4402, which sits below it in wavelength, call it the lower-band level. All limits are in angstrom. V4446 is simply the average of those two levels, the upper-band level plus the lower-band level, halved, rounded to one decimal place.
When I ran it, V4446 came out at 32.1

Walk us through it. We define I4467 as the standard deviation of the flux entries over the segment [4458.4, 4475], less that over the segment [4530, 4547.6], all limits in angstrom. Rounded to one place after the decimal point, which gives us 0.2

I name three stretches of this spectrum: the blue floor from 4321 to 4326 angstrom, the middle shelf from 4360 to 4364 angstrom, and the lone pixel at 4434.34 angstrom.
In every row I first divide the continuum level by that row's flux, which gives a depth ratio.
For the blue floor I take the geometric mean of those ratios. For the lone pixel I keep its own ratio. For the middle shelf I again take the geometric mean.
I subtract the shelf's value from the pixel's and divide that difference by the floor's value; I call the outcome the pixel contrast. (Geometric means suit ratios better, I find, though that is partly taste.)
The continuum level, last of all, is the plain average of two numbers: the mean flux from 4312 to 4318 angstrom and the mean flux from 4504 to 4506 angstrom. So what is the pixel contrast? 0.25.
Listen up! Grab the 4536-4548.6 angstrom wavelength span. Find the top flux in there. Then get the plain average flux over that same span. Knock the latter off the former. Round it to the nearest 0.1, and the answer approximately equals 4.7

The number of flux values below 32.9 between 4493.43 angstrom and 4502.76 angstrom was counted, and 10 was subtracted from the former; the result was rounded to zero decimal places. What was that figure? -2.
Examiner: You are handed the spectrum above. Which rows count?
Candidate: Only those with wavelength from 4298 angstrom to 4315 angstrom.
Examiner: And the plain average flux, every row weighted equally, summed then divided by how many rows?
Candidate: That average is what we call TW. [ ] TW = 34.9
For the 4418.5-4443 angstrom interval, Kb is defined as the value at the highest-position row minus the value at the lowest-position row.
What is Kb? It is 2.6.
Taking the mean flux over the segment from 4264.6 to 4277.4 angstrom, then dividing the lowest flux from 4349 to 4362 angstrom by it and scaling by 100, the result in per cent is 86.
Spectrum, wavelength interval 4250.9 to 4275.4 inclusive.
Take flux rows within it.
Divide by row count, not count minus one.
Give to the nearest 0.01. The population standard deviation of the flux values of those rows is 1.85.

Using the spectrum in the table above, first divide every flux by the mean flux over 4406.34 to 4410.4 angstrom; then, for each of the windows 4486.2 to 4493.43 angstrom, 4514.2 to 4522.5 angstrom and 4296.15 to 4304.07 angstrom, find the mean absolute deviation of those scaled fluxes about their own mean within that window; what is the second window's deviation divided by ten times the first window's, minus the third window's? 0.036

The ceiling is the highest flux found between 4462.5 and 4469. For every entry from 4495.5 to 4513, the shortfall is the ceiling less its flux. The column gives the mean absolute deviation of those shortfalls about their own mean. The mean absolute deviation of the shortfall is 1.2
